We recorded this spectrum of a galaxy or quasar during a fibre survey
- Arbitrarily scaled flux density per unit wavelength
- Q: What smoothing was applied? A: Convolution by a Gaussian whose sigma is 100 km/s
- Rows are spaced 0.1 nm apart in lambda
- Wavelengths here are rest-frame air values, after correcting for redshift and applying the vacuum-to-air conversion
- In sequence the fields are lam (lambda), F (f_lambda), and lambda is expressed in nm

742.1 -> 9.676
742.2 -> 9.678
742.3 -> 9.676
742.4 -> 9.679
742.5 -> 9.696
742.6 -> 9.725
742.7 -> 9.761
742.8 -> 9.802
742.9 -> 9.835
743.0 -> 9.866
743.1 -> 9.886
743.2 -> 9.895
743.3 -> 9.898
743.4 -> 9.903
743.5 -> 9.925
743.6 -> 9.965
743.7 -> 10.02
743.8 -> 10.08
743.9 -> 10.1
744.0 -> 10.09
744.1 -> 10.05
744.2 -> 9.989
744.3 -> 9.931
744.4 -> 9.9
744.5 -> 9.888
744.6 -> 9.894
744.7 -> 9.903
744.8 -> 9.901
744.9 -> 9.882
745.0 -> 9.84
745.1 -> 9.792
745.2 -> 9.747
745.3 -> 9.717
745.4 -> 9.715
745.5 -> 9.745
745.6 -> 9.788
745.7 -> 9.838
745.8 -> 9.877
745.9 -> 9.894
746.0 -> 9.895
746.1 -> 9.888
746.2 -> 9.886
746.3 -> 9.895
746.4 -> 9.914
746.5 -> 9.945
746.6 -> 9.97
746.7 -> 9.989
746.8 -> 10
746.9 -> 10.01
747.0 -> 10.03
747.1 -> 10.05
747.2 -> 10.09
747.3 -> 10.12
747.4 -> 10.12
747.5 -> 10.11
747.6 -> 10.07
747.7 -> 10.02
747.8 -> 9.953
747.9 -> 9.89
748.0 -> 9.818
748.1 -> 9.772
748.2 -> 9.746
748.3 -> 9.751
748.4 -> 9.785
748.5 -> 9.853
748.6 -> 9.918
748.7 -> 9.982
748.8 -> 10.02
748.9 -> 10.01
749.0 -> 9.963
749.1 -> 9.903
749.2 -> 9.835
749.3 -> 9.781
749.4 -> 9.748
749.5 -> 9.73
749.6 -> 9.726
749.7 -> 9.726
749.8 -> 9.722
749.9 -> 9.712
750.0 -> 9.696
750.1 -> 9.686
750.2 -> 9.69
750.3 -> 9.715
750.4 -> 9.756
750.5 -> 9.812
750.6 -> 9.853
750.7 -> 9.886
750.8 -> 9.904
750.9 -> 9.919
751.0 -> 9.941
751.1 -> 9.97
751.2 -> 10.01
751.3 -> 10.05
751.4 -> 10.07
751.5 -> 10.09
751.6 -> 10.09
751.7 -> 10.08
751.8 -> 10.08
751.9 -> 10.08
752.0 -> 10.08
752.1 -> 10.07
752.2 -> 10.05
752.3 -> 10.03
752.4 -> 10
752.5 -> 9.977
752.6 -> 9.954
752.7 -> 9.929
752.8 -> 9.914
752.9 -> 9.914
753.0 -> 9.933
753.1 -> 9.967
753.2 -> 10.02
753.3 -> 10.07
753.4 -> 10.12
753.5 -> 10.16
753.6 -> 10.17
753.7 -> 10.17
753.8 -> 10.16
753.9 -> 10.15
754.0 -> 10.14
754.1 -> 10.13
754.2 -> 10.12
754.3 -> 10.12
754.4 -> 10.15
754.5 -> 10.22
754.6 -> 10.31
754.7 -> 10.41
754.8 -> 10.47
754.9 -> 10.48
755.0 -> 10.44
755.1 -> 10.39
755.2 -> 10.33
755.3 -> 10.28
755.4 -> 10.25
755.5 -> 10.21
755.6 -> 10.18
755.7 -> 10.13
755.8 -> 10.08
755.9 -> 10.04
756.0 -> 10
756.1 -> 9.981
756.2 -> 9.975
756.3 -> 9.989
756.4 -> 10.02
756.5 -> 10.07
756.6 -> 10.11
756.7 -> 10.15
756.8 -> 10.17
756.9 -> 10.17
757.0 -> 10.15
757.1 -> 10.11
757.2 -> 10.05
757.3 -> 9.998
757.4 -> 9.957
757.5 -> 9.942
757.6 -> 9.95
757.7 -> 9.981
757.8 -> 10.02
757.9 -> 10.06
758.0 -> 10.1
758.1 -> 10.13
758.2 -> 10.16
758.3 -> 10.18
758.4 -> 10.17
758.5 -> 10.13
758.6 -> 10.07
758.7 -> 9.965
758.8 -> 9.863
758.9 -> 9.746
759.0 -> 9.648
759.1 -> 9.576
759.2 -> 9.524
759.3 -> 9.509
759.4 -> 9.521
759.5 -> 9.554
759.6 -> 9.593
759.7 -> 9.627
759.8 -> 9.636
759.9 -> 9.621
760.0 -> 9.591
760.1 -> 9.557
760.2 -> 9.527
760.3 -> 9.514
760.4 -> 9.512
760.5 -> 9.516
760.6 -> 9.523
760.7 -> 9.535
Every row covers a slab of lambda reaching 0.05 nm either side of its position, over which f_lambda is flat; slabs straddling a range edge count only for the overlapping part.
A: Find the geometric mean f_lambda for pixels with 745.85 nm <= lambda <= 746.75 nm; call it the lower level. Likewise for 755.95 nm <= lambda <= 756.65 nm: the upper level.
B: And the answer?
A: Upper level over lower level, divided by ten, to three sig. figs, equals 0.101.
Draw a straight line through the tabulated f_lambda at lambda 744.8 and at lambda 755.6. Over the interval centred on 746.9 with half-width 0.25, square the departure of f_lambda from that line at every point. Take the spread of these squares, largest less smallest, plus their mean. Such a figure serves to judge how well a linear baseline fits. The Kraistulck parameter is 0.011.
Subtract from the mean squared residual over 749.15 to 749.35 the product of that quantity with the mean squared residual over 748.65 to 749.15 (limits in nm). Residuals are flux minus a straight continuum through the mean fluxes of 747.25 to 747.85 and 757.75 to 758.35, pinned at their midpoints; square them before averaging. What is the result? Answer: 0.070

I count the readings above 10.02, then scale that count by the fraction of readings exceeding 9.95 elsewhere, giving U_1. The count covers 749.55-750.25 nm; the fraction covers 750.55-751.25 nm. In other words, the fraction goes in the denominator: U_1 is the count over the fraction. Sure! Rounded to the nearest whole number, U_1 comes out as 0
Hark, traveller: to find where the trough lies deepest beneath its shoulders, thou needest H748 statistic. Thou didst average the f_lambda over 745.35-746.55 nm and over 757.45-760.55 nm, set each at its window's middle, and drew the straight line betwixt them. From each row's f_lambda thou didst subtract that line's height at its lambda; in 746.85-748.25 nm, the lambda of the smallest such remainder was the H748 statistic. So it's 748.2 nm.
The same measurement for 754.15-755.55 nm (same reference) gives 754.2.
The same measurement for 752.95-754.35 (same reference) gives 753.0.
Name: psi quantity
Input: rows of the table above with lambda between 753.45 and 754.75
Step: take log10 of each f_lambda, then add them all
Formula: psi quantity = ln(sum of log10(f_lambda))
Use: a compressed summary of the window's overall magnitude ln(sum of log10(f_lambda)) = 2.6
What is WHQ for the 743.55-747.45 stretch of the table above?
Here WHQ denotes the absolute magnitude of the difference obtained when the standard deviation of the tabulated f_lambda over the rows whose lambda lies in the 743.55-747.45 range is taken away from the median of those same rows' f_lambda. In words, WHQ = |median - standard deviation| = 9.79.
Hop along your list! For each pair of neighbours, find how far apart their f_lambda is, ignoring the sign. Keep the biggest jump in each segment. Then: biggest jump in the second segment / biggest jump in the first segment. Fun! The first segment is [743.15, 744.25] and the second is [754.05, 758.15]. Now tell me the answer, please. 1.6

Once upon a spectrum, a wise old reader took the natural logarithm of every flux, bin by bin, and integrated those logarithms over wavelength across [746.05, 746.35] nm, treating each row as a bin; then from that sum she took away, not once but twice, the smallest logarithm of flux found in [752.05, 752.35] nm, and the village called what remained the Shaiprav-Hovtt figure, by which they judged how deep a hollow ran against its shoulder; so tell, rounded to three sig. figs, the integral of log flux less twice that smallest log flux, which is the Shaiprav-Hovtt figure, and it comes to -3.92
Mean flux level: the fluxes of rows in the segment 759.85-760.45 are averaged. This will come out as 9.6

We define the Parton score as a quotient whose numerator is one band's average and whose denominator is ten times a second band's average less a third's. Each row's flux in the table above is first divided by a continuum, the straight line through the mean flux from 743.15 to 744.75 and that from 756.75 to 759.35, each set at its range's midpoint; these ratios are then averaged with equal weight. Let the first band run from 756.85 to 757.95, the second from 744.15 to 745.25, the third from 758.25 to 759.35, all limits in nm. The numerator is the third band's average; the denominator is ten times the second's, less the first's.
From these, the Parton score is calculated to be 0.111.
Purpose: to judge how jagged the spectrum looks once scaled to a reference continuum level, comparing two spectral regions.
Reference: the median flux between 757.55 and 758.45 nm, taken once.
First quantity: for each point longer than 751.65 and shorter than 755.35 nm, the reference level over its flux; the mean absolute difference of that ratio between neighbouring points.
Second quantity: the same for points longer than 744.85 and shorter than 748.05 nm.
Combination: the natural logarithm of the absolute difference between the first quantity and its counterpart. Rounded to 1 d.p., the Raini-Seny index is -8.7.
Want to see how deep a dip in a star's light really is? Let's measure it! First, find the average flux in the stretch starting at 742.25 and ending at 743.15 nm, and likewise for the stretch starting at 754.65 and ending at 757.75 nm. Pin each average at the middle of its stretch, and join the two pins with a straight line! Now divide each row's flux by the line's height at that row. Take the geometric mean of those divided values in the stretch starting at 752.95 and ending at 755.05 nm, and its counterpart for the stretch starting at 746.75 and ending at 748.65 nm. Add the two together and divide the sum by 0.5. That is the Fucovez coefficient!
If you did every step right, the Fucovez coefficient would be 4.03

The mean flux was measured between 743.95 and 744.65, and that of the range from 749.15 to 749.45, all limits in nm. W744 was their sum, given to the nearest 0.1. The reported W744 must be 19.8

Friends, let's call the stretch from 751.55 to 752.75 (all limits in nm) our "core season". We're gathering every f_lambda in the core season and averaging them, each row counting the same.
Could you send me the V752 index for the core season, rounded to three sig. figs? 10.0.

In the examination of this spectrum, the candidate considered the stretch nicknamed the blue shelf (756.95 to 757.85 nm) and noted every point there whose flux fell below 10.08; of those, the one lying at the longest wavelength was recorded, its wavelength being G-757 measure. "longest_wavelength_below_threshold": 757.8 nm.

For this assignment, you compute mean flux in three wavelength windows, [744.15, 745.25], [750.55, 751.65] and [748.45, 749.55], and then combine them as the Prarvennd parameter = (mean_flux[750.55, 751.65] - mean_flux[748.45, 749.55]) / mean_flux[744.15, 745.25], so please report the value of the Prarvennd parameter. 0.010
